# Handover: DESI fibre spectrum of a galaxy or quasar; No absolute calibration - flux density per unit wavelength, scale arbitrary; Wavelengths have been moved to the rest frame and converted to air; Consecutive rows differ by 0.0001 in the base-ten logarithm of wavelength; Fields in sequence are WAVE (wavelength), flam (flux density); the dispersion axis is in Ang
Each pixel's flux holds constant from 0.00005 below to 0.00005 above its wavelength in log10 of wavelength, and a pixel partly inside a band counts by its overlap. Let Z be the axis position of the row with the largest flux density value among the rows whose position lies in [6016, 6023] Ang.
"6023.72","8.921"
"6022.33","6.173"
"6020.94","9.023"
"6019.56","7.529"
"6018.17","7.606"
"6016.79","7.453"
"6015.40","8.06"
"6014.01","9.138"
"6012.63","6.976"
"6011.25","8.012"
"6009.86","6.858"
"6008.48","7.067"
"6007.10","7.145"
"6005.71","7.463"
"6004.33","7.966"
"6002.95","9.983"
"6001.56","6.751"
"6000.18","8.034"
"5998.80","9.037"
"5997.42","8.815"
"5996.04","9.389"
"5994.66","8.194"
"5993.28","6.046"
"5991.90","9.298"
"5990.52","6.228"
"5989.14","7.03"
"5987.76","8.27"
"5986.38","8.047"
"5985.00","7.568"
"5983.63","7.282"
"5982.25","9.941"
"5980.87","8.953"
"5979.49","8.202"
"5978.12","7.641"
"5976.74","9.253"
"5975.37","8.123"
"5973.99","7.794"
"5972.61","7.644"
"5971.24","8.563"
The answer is 6020.94 Ang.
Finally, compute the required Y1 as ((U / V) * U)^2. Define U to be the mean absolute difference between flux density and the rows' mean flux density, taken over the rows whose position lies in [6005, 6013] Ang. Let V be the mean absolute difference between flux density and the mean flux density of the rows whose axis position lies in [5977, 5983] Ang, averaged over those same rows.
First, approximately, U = 0.3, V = 0.76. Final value 0.0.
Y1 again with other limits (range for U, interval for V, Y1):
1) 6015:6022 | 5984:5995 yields 0.1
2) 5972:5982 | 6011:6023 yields 0.1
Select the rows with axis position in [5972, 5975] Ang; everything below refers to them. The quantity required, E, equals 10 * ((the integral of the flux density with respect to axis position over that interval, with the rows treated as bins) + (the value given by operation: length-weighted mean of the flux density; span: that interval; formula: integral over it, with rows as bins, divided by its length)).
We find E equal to 310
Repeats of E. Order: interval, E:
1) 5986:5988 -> 244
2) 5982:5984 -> 256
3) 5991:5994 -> 303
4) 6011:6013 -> 224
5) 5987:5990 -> 303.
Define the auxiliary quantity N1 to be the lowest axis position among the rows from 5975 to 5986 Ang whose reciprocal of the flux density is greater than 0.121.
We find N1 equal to 5975.37 Ang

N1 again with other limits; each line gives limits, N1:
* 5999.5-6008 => 6000.18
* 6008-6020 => 6008.48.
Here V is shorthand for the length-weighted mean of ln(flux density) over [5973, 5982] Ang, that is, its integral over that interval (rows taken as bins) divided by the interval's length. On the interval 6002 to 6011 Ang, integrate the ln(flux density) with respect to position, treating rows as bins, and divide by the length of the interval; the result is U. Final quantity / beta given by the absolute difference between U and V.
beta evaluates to 0.087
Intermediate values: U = 2.04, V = 2.12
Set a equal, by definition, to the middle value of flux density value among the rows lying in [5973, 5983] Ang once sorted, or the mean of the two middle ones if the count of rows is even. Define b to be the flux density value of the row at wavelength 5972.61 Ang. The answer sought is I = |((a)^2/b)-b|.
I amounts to 1.2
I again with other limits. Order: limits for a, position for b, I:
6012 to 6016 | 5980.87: 1.7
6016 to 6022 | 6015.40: 1.0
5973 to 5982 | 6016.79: 1.5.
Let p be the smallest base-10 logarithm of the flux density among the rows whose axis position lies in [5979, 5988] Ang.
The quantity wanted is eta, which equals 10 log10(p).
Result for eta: -0.64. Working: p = 0.86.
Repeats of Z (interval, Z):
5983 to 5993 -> 5991.90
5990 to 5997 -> 5996.04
